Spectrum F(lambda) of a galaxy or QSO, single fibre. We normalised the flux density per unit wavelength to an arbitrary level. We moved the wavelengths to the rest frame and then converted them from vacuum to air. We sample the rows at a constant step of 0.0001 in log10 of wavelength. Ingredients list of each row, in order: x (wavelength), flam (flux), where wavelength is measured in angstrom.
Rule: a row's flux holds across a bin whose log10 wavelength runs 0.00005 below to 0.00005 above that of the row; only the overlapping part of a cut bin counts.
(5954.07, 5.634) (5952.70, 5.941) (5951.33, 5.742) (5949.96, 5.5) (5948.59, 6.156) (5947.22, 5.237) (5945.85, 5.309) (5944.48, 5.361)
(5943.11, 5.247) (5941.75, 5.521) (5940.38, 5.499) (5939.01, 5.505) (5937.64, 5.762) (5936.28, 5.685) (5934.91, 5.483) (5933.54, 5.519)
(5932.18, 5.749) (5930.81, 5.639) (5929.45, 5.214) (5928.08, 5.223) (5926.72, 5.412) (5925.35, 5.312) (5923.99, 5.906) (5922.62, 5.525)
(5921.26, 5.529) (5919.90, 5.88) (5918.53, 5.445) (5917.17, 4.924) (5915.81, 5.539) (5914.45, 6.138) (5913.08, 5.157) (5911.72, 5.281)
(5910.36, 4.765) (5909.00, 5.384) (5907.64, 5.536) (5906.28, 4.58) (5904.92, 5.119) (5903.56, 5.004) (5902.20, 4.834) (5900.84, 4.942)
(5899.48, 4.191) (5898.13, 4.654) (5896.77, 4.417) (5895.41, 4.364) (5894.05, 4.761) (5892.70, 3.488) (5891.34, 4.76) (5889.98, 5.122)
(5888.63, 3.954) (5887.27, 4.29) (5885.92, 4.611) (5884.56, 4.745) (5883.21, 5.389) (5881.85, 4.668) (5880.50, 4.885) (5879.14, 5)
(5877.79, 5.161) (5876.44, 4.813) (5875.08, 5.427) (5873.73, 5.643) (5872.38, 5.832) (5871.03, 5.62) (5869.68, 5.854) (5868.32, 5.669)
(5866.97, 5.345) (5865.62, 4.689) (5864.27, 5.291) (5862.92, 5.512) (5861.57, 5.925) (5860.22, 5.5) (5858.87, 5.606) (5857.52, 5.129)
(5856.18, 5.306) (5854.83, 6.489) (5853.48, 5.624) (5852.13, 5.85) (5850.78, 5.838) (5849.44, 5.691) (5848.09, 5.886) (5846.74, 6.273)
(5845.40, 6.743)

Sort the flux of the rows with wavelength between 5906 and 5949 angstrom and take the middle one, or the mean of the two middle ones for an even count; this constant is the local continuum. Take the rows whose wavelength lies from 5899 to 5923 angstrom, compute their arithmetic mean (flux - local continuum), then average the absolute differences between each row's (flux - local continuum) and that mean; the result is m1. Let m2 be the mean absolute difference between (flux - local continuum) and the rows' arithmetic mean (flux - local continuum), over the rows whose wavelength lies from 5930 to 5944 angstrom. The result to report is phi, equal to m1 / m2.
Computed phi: 3.17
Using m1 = 0.37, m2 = 0.12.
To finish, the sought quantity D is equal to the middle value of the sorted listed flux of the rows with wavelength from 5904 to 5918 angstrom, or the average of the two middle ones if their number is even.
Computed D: 5.22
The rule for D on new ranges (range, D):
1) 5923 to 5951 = 5.50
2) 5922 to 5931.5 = 5.41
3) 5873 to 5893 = 4.81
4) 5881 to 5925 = 4.93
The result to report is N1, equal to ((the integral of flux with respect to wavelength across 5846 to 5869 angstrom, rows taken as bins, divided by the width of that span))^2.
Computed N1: 32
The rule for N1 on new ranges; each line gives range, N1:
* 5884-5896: 20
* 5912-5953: 31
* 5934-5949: 30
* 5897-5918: 26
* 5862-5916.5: 25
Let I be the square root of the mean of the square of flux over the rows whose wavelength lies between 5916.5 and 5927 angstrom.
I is 5.50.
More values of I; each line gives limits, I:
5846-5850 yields 5.95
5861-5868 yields 5.37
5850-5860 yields 5.71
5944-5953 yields 5.62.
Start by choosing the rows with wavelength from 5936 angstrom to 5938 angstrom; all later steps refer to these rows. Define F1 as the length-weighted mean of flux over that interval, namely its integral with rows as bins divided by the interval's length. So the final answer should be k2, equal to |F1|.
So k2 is 5.7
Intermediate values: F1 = 5.75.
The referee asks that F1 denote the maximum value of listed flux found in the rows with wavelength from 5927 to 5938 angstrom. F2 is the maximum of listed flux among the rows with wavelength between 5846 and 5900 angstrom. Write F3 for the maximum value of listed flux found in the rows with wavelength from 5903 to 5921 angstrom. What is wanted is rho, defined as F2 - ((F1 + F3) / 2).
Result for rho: 0.5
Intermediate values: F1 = 5.762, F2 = 6.489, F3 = 6.138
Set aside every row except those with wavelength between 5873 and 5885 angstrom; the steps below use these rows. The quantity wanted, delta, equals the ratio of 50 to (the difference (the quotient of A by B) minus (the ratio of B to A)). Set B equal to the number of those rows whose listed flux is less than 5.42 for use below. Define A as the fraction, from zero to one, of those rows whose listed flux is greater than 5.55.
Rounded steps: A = 0.11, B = 7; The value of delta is -0.8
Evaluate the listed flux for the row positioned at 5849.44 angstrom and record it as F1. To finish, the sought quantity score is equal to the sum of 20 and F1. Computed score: 25.7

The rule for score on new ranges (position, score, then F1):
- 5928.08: 25.2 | 5.223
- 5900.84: 24.9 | 4.942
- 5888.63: 24.0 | 3.954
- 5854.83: 26.5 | 6.489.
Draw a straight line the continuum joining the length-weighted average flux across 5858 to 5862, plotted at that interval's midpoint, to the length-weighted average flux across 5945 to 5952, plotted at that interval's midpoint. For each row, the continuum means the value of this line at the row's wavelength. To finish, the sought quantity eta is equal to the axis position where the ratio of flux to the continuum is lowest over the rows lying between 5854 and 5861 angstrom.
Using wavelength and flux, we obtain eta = 5857.52 angstrom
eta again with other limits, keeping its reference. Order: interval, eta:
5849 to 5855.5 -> 5853.48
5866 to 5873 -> 5866.97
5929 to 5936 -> 5929.45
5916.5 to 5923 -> 5917.17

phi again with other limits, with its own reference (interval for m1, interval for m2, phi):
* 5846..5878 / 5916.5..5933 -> 1.35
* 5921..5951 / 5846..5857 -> 0.65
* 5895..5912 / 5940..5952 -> 1.67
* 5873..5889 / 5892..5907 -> 1.10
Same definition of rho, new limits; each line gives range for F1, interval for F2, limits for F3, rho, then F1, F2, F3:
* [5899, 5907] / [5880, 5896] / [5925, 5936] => 0.0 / 5.119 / 5.389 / 5.749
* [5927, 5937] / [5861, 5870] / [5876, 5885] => 0.4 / 5.749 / 5.925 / 5.389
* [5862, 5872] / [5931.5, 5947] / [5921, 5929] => -0.1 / 5.854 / 5.762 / 5.906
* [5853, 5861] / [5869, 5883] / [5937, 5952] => -0.5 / 6.489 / 5.854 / 6.156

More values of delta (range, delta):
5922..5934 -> -4.2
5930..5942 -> 0.0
